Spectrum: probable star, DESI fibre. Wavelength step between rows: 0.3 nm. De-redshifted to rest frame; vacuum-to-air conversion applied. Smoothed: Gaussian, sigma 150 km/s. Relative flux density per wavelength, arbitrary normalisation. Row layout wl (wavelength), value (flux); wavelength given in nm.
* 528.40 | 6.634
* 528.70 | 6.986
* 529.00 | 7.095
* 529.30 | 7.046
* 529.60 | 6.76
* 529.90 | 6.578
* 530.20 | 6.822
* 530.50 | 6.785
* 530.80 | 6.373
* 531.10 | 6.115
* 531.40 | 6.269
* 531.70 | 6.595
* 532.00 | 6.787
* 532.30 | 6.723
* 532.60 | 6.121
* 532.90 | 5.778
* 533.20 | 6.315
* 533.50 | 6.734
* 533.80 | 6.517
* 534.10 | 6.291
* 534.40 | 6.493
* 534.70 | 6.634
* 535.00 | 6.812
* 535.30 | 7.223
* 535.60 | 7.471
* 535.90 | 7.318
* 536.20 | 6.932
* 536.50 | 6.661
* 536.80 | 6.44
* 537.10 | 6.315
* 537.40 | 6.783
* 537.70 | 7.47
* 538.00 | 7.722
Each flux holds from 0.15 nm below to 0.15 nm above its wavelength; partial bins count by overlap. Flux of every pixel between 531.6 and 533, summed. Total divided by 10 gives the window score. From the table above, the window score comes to 3.20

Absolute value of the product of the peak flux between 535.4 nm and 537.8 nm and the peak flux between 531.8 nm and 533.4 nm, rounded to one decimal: 50.7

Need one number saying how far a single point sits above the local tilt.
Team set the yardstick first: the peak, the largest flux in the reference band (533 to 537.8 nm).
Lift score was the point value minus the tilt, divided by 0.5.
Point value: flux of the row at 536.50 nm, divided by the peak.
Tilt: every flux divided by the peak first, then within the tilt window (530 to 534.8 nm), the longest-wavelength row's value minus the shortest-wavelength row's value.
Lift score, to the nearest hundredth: 1.83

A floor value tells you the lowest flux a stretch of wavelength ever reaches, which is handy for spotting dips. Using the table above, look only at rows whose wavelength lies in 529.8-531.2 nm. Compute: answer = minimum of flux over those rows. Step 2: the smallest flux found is 6.115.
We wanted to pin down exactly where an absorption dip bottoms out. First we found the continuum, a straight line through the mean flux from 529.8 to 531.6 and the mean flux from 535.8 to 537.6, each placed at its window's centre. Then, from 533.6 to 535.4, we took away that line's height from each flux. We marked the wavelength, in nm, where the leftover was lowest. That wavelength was 534.10 nm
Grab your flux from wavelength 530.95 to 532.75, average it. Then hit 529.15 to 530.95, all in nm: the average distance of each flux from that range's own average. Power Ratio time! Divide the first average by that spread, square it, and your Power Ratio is 1469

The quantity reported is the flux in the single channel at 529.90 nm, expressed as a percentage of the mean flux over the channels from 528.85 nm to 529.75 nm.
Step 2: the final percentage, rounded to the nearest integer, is 94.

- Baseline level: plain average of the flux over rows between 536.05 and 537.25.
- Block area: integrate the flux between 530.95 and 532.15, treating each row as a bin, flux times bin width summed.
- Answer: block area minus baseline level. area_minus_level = 1.1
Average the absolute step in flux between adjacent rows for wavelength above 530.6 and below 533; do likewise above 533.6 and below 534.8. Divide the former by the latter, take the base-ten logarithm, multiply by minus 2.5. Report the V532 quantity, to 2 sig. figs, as -0.41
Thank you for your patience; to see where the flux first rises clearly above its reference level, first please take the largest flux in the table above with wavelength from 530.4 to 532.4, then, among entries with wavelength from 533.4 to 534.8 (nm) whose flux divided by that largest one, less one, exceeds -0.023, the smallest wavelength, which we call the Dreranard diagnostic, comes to 533.50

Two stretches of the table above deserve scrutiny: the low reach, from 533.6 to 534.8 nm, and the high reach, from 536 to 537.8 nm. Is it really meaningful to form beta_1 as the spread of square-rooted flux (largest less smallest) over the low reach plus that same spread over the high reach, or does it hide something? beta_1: 0.29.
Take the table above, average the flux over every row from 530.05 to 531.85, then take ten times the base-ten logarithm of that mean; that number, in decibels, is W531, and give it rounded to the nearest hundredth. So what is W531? 8.12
